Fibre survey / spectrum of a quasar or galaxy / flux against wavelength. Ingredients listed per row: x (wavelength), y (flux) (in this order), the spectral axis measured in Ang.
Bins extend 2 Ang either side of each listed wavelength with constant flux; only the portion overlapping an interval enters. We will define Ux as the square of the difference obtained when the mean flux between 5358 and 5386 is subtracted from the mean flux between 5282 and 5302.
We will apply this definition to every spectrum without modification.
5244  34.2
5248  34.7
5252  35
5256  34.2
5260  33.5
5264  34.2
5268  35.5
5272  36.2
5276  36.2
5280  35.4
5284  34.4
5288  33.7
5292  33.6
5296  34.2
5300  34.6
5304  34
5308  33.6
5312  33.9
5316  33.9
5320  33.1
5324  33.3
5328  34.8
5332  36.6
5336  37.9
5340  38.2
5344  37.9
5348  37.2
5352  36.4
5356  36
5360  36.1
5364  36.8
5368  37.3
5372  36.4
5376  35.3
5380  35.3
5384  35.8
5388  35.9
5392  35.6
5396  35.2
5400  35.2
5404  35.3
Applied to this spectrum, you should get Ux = 4.2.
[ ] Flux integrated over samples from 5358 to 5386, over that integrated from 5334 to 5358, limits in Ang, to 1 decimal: 1.1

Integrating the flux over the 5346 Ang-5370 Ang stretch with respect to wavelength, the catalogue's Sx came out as 879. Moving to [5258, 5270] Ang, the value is 413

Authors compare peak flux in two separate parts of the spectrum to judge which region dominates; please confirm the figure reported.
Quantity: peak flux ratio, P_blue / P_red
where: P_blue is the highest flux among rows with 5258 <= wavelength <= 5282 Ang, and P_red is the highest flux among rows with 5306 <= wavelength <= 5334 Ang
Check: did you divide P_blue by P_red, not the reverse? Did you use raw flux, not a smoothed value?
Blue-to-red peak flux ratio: 0.989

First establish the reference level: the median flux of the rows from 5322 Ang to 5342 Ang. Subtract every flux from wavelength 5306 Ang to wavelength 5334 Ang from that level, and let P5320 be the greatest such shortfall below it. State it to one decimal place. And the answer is 3.5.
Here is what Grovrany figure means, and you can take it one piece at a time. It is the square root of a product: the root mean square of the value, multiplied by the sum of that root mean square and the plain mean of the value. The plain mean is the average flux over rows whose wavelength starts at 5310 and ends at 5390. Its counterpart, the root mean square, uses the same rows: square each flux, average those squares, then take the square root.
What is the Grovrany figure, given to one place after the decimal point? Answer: 50.8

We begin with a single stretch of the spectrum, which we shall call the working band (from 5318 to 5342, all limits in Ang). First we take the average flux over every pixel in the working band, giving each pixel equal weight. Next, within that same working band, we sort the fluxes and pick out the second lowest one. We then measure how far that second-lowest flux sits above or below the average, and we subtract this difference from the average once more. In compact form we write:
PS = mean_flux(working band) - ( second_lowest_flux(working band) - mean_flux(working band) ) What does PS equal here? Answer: 38.0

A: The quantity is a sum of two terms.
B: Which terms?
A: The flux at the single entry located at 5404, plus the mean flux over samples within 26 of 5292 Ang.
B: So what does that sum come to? 69.9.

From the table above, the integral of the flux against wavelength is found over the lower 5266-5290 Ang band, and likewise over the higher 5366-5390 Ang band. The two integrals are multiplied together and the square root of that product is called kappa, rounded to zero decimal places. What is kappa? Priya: 855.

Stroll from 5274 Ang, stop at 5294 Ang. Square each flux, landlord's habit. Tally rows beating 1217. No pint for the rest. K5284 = 2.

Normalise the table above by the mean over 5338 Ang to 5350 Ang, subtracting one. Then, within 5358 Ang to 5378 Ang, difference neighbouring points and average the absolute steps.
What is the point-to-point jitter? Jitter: 0.021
